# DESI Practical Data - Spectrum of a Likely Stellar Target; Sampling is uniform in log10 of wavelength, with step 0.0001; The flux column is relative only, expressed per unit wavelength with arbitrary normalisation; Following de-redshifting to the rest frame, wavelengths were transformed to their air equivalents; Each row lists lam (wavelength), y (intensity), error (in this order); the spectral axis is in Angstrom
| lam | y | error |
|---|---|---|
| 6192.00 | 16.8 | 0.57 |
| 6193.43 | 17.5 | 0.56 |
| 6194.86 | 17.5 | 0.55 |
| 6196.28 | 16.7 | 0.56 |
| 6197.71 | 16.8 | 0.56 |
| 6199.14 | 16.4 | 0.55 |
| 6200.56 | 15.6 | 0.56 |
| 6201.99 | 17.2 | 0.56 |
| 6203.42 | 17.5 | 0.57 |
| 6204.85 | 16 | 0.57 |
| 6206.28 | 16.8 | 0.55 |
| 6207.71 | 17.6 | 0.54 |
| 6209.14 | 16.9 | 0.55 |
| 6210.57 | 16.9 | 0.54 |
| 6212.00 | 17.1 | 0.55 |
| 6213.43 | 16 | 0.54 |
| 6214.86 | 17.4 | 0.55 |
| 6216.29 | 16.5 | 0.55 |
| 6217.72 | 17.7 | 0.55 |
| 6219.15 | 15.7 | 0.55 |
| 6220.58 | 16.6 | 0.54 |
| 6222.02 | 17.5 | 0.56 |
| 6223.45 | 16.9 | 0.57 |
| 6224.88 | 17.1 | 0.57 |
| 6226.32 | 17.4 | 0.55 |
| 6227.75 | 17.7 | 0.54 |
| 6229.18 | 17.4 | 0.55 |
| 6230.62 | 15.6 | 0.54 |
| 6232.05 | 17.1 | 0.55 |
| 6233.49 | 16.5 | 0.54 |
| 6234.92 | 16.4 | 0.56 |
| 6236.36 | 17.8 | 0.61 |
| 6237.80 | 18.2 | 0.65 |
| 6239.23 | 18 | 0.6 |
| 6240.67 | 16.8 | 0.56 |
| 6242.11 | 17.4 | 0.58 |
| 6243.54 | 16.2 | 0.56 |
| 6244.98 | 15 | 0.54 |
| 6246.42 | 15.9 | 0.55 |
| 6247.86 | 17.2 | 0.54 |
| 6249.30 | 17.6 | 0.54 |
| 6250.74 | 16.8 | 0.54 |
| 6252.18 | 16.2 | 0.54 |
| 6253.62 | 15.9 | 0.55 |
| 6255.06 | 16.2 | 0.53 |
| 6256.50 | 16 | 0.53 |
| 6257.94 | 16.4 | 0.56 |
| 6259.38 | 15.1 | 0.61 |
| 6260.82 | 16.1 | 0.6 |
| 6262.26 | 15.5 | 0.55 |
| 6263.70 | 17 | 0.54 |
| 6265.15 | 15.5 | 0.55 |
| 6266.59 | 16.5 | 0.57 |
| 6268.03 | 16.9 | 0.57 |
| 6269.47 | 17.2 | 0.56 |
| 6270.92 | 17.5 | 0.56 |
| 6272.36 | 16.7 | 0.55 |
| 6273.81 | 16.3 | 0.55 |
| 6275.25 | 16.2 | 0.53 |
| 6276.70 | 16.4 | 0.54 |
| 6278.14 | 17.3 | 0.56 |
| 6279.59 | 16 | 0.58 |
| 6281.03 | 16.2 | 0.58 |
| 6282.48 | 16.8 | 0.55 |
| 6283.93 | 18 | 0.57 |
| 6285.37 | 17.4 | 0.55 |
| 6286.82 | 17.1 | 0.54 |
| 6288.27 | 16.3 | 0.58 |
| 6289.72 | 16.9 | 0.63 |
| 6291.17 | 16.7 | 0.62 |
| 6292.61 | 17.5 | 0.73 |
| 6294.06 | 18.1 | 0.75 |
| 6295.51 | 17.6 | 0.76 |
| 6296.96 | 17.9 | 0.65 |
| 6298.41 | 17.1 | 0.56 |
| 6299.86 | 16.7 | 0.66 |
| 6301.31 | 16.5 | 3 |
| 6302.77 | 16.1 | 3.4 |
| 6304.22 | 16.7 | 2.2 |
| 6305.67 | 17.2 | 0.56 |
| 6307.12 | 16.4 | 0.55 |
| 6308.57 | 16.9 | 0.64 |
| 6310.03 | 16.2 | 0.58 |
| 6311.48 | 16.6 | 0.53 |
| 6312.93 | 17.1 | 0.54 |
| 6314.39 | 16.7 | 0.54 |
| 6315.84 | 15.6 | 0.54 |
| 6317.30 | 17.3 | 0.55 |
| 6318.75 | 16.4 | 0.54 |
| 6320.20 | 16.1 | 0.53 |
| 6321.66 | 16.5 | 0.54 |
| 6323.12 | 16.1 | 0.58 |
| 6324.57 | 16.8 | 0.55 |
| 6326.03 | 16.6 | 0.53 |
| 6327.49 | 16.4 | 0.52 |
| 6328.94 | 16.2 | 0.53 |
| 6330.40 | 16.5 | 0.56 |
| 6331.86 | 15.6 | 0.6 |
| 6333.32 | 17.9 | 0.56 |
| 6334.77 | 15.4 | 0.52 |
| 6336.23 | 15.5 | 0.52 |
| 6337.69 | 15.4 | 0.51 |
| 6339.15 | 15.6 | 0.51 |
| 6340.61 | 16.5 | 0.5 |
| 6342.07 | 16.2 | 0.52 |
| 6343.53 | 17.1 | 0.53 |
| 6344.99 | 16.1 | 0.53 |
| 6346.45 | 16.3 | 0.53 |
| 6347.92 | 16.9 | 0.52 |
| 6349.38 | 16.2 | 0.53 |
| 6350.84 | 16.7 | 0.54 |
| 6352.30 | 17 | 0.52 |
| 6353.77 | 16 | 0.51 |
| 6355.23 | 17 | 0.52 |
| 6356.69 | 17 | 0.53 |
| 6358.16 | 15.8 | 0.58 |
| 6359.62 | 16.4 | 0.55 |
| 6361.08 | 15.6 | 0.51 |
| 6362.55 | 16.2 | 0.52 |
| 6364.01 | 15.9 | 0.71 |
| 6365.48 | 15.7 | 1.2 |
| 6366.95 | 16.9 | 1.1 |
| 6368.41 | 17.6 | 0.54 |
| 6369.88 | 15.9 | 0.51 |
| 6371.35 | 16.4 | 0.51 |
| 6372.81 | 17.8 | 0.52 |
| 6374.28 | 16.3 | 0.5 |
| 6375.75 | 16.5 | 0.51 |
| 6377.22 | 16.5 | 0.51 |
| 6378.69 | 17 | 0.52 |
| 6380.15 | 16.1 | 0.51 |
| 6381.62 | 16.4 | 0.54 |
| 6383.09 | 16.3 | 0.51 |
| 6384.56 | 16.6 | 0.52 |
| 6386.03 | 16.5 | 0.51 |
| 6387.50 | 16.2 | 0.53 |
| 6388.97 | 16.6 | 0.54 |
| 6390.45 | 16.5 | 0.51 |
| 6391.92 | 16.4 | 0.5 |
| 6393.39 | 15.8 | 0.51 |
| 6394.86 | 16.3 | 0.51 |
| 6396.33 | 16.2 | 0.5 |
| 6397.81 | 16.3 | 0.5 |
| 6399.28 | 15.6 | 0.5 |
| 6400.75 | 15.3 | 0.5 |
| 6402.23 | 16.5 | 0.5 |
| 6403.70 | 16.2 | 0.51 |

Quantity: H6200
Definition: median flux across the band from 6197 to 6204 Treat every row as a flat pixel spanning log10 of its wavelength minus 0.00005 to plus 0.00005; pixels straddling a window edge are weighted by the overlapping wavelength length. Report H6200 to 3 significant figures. 16.8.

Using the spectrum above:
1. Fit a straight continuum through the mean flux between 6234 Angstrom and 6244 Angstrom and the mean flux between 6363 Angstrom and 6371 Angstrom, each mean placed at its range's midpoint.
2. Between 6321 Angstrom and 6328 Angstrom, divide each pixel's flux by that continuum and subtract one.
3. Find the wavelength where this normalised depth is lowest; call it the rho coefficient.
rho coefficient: 6323.12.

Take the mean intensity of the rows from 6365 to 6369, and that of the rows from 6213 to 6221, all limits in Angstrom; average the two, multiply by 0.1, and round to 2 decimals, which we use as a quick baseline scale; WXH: 1.67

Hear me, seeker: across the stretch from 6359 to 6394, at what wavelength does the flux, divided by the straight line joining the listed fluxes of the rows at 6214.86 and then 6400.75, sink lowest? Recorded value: 6361.08 Angstrom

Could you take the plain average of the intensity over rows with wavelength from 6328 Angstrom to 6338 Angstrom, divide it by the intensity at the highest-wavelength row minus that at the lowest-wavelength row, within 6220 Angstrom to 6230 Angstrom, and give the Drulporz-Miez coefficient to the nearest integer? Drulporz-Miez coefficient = 20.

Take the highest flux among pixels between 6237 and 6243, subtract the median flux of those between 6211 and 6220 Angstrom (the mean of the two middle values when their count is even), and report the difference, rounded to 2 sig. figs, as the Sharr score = 1.4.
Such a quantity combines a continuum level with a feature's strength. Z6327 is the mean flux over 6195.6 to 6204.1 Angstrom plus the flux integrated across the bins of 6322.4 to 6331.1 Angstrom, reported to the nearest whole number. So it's 160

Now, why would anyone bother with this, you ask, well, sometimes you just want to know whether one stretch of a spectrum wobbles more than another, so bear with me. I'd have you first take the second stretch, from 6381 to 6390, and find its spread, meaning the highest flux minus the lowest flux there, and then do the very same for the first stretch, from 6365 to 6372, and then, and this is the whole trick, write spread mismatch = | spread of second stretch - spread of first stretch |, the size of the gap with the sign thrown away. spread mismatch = 1.5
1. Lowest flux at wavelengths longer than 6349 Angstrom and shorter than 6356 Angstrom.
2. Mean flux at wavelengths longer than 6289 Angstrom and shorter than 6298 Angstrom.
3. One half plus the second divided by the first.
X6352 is 1.591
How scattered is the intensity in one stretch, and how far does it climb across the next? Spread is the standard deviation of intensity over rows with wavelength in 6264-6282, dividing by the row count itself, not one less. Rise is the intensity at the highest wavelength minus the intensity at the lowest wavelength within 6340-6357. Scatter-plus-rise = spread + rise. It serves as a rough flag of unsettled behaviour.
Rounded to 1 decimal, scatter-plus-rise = 1.1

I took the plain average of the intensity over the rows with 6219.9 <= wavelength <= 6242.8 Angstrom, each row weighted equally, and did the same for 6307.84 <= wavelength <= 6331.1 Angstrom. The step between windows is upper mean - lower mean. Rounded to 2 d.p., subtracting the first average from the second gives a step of -0.65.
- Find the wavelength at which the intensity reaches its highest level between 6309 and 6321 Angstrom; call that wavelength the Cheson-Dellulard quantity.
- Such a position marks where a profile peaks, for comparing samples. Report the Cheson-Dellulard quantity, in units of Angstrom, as 6317.30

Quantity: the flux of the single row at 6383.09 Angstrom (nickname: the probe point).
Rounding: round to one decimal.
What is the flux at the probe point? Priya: 16.3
